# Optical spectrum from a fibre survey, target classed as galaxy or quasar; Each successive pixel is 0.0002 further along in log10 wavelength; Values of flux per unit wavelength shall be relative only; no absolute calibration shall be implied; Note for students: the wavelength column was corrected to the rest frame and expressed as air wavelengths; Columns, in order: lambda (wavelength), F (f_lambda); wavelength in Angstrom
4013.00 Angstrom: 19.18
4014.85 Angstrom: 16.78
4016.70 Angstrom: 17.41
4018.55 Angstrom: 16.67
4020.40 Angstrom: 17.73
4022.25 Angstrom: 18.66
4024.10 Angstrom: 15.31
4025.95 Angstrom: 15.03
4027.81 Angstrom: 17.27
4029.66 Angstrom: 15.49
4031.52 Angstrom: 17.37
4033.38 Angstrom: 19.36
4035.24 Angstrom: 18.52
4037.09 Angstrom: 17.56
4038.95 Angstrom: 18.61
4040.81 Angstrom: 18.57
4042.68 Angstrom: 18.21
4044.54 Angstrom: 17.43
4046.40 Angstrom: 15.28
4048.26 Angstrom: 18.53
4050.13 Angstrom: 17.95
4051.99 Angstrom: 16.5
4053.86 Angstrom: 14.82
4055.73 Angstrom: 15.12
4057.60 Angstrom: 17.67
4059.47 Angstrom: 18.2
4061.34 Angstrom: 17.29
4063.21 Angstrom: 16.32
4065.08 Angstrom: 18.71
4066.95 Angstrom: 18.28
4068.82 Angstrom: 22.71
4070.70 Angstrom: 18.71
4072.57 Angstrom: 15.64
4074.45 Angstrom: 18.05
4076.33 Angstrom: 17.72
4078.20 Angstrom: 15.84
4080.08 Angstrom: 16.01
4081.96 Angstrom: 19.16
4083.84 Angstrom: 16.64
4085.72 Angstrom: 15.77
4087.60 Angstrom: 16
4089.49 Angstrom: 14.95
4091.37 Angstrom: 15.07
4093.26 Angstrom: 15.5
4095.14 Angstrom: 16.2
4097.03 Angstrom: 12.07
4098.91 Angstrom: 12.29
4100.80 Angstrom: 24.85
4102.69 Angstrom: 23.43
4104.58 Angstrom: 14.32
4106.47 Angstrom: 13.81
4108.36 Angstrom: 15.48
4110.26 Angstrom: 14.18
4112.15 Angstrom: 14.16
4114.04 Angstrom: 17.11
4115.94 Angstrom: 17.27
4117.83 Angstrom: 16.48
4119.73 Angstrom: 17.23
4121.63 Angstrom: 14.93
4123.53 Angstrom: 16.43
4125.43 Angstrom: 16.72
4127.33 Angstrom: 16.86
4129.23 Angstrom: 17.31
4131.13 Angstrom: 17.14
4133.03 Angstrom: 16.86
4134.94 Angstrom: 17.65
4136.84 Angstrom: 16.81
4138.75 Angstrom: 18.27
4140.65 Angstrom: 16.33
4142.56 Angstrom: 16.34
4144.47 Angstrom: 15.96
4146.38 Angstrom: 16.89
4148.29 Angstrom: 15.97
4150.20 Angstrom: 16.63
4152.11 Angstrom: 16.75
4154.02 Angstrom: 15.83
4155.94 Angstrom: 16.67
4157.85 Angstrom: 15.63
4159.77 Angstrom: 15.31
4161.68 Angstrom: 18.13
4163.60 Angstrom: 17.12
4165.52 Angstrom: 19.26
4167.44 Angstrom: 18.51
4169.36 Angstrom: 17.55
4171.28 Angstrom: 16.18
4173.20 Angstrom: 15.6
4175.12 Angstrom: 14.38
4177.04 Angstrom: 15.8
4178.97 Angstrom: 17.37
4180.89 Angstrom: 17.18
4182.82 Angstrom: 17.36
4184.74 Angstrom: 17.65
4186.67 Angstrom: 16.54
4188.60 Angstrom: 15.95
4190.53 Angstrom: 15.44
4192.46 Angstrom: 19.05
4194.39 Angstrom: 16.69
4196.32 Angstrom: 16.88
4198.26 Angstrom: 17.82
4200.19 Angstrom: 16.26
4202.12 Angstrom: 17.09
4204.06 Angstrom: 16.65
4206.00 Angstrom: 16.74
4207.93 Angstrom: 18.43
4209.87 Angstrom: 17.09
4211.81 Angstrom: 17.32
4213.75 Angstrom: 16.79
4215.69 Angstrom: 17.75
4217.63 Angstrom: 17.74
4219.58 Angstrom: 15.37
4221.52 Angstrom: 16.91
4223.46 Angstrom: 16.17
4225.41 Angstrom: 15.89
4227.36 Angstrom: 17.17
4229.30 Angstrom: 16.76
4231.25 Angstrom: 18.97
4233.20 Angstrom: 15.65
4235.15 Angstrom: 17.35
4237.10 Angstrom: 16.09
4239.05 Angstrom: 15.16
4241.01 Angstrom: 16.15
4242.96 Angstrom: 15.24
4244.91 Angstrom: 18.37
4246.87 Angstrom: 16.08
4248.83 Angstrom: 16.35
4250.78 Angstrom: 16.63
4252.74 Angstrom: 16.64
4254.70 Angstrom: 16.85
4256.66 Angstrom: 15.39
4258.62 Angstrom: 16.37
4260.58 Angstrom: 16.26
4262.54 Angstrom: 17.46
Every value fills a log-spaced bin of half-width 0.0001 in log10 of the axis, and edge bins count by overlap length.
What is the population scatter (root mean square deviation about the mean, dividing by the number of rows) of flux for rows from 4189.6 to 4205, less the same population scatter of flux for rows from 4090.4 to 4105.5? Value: -3.5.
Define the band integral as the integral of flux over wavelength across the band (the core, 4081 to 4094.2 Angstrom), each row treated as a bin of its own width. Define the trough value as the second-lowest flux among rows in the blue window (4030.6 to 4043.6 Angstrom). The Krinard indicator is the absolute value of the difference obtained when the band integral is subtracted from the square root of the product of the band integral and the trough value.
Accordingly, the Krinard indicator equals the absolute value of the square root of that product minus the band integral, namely 152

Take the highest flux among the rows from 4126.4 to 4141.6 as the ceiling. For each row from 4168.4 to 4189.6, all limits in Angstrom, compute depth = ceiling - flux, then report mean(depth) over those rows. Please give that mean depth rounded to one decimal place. 1.8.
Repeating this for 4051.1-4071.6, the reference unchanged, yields 0.6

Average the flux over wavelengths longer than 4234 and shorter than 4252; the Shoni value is 16.4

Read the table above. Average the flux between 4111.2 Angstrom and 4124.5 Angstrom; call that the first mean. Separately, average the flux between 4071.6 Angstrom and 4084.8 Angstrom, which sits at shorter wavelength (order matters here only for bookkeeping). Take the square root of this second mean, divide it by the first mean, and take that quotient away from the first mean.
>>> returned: 16.0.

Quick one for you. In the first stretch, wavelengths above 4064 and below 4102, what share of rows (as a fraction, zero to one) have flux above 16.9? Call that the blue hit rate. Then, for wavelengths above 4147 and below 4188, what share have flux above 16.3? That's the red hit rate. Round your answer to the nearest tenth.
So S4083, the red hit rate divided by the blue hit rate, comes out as 1.5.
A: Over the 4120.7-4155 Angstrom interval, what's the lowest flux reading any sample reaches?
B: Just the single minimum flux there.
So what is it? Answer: 14.93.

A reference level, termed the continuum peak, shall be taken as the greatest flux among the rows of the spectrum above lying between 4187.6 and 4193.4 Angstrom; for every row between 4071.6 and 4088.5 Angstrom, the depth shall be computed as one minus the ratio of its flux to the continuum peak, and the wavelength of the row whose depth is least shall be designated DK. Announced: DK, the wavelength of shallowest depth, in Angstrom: 4081.96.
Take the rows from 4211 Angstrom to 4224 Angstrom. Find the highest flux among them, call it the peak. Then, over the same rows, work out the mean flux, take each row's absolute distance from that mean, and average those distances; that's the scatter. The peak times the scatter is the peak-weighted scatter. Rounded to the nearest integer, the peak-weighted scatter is 11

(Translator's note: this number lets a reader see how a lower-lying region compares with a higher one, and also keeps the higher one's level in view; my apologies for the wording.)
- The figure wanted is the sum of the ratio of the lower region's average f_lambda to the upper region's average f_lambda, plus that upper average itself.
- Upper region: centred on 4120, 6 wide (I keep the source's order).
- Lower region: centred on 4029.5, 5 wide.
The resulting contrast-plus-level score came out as 17.2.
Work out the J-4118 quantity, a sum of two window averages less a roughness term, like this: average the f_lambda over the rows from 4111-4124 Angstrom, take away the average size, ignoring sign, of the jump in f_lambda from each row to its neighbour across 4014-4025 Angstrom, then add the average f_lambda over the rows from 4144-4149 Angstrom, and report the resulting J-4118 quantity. 31.2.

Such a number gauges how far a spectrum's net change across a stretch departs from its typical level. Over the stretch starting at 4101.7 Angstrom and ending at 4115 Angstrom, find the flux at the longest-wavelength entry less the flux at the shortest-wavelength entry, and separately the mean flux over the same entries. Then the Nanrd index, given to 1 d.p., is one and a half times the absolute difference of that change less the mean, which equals 33.6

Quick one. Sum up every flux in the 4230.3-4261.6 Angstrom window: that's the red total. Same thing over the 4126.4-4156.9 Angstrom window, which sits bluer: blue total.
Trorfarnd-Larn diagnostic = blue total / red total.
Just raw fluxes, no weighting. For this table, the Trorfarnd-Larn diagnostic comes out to 1.02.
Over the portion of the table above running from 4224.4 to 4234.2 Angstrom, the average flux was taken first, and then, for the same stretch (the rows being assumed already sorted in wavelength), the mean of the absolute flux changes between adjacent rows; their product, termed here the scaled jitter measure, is 30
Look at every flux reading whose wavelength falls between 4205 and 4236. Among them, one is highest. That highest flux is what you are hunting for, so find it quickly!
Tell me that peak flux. 18.97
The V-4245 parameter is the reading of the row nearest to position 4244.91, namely 18.37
